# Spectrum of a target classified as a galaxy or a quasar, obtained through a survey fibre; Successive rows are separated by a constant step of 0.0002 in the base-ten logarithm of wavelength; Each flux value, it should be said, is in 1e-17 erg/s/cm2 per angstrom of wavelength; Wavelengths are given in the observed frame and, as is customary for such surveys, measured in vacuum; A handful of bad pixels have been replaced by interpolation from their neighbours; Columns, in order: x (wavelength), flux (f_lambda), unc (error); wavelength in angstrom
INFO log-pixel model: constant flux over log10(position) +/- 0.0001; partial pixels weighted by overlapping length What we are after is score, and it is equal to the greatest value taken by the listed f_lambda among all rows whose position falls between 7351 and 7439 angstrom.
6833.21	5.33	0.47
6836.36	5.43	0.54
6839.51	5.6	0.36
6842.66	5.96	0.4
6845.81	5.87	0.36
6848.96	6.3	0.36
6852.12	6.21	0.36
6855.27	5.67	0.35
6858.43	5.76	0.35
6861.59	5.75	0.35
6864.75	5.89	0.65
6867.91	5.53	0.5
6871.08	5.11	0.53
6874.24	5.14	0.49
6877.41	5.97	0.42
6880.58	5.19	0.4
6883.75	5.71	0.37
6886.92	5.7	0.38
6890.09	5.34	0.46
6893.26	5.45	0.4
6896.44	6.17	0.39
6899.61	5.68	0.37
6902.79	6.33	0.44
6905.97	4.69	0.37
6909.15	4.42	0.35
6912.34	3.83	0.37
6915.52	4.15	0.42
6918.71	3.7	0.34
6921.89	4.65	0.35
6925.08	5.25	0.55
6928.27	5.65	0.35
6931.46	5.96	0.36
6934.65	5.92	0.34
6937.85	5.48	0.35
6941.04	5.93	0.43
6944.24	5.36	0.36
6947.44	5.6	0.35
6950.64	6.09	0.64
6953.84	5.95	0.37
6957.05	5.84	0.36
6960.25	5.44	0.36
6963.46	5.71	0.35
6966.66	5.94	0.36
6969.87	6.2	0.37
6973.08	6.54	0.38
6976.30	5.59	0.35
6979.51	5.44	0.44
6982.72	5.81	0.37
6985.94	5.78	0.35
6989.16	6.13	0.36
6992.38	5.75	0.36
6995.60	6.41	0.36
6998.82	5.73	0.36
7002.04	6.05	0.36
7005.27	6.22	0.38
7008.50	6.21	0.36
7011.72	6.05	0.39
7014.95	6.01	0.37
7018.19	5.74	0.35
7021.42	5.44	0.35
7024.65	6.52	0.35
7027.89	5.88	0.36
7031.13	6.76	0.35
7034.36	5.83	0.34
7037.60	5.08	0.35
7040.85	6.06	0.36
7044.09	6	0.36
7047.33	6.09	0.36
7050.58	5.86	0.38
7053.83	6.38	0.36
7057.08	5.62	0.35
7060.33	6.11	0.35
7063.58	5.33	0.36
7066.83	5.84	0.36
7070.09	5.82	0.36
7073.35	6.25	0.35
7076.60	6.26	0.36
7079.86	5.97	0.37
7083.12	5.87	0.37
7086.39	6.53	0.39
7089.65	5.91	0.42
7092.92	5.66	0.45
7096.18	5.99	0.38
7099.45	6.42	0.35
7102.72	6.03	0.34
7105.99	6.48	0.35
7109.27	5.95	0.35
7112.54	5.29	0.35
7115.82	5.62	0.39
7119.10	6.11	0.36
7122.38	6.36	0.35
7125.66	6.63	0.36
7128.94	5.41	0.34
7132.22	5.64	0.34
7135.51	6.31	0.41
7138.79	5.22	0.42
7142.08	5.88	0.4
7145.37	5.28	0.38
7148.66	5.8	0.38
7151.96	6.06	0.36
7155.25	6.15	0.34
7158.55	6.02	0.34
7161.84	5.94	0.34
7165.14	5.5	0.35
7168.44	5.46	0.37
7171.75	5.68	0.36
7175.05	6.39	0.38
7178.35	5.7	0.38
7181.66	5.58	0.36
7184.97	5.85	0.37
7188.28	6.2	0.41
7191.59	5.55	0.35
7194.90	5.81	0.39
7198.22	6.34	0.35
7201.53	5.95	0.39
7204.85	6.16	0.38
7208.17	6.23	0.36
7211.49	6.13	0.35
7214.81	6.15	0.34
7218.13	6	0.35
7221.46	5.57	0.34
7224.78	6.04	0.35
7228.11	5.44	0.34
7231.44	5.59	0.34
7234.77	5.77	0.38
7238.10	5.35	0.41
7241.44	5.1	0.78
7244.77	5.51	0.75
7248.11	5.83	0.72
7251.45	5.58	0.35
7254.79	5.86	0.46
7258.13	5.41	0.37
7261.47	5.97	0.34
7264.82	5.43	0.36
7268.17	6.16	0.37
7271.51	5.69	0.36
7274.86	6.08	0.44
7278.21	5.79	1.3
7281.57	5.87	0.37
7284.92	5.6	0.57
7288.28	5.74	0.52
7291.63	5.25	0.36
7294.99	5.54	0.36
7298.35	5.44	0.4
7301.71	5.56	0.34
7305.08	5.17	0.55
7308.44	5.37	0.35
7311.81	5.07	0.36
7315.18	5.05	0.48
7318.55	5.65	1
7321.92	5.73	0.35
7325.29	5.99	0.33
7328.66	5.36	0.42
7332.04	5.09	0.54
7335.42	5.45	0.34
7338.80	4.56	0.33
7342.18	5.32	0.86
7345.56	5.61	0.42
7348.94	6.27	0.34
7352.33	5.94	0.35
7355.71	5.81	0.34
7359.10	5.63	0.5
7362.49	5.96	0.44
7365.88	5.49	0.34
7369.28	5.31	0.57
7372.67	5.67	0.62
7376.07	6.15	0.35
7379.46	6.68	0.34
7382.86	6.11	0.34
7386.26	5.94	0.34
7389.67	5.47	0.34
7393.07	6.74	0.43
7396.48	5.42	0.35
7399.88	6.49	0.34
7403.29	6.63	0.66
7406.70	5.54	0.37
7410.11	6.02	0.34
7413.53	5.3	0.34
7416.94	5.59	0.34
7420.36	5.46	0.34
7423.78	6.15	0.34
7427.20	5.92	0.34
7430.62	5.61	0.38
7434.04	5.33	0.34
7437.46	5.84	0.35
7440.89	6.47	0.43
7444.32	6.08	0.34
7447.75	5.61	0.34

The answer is 6.74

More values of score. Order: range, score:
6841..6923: 6.33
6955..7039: 6.76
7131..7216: 6.39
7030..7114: 6.76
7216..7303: 6.16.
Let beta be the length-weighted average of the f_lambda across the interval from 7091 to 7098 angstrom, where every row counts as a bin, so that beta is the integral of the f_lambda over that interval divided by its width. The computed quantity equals 5.8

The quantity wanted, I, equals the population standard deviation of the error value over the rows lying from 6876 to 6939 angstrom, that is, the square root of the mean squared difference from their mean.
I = 0.05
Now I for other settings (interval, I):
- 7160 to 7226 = 0.02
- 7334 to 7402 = 0.13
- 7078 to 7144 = 0.03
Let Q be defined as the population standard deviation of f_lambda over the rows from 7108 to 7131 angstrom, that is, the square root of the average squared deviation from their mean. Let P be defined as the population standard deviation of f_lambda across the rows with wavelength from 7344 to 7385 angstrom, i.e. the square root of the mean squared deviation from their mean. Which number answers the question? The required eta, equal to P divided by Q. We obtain 0.8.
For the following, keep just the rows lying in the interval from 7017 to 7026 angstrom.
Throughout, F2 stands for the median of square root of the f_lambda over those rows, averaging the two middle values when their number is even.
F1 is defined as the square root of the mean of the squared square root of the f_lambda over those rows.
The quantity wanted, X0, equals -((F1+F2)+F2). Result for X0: -7.22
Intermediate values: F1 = 2.43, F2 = 2.396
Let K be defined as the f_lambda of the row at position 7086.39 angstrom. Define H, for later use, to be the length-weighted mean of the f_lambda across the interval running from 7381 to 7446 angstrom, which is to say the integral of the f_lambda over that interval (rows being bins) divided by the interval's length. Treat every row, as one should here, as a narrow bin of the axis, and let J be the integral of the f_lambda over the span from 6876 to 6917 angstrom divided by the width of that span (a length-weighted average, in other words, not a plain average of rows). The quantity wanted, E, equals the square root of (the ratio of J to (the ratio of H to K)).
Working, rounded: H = 5.90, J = 5.28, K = 6.53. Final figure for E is 2.42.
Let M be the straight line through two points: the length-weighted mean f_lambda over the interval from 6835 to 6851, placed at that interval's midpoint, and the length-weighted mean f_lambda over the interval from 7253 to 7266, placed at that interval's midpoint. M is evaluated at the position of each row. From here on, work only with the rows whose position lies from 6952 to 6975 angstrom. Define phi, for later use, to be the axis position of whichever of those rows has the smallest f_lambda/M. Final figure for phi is 6960.25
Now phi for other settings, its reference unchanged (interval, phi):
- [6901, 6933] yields 6918.71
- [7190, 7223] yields 7191.59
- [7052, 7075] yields 7063.58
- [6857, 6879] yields 6871.08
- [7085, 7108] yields 7092.92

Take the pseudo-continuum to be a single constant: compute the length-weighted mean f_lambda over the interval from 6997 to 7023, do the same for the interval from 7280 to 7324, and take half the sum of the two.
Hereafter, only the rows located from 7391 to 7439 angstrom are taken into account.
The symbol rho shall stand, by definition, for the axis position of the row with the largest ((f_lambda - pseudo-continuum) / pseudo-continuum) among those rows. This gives 7393.07 angstrom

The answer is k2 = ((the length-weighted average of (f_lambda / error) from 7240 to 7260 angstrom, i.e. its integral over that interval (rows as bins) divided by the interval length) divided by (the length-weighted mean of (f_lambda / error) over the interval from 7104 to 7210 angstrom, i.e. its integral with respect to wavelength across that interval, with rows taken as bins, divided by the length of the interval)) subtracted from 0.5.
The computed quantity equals -0.18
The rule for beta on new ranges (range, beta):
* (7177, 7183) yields 5.6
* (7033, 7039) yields 5.5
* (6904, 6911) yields 4.6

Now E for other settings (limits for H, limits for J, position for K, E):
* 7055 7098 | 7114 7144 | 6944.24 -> 2.31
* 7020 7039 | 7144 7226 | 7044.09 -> 2.44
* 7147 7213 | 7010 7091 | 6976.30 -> 2.37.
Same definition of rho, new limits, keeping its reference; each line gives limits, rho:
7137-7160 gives 7155.25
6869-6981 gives 6973.08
